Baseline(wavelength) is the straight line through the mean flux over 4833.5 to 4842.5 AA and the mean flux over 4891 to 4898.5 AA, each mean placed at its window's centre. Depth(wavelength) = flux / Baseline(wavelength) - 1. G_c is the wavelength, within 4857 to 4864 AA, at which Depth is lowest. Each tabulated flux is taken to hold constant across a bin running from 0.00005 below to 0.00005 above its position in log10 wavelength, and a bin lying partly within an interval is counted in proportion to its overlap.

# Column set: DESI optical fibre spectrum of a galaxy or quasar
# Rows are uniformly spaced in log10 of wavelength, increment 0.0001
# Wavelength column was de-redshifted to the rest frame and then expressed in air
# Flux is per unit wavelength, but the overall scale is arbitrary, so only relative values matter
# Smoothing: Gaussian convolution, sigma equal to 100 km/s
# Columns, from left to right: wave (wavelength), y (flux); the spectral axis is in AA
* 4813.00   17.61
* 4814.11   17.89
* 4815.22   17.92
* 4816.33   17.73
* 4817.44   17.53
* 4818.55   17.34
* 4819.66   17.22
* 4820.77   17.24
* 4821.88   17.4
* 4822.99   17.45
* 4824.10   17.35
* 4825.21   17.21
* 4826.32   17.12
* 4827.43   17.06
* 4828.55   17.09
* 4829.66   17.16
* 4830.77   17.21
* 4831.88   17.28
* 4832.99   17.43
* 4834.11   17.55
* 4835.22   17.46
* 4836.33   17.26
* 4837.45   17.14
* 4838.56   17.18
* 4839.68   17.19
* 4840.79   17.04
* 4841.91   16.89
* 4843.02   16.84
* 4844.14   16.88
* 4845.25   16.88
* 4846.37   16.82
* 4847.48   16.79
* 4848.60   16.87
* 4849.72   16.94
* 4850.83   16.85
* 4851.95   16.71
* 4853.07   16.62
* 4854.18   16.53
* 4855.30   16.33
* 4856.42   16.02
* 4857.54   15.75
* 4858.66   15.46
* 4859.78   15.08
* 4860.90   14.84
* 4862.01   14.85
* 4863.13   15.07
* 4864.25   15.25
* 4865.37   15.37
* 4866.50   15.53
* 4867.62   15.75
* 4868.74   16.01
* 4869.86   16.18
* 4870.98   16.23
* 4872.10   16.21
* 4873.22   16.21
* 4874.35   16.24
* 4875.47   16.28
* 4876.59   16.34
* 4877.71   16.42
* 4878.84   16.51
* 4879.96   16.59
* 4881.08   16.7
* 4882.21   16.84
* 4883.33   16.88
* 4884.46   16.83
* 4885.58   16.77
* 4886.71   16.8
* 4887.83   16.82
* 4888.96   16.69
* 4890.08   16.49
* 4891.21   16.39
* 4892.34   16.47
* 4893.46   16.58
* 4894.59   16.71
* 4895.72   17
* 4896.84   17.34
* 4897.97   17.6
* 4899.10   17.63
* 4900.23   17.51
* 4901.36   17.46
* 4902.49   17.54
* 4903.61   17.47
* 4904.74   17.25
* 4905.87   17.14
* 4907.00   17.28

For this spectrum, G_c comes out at 4860.90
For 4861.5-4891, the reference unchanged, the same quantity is 4862.01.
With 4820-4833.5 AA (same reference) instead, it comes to 4827.43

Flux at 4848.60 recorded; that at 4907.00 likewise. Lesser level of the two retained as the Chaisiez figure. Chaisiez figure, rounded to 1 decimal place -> 16.9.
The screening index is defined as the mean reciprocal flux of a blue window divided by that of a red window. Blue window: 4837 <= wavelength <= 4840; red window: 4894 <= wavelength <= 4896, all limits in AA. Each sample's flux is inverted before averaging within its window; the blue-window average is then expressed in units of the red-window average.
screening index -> 0.98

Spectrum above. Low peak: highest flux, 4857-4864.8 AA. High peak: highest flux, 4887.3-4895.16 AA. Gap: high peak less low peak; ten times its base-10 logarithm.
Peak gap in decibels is 0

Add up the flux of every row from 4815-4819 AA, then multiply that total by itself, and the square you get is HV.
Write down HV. 4973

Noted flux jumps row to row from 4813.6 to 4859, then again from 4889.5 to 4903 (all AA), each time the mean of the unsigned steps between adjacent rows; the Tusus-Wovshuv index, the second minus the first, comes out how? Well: 0.03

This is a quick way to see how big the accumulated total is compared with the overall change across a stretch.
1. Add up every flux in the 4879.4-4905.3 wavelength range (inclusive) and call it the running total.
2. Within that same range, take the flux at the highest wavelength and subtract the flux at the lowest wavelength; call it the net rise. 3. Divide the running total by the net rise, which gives 591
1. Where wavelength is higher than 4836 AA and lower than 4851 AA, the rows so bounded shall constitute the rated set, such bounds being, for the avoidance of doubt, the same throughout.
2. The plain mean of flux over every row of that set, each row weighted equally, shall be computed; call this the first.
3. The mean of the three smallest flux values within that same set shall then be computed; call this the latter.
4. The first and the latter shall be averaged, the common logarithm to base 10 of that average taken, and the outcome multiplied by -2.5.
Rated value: -3.07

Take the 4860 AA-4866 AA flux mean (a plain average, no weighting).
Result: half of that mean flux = 7.5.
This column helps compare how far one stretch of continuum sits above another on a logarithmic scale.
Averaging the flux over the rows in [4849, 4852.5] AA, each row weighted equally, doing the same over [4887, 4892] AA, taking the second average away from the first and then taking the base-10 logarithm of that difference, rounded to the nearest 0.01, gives -0.63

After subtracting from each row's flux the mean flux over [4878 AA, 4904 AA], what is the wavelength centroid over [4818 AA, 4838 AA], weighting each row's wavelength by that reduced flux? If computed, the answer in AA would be 4828.1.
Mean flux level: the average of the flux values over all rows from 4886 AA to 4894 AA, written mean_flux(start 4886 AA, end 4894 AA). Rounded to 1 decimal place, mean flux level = 16.6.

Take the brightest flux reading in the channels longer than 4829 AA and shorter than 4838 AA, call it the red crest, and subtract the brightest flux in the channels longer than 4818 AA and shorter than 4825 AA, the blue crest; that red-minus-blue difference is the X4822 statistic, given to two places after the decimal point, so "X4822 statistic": 0.10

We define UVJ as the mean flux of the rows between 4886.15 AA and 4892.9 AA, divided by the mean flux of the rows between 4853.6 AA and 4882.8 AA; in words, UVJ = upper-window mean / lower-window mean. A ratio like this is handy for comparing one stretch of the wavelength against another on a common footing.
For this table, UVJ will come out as 1.042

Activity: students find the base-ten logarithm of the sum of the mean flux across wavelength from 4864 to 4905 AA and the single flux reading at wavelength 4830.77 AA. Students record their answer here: 1.53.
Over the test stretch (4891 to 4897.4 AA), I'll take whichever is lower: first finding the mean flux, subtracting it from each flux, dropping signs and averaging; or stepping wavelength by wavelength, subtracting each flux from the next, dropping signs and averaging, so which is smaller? 0.19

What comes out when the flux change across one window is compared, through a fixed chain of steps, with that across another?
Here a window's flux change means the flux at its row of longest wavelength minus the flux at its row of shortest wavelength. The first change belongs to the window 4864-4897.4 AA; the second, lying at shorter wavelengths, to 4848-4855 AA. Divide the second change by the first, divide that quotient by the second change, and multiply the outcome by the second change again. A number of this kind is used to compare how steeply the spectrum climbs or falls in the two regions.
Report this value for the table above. -0.16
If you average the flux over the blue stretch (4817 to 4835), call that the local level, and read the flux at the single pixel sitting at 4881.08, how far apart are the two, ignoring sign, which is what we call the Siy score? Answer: 0.59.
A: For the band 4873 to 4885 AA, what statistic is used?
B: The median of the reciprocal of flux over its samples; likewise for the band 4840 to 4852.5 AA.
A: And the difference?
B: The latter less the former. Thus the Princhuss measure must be -0.0013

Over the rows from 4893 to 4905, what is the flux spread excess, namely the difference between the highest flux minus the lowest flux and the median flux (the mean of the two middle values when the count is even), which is -16.4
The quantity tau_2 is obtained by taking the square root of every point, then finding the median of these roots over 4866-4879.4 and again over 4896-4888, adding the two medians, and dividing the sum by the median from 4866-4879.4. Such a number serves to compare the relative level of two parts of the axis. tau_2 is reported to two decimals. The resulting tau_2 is 2.01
